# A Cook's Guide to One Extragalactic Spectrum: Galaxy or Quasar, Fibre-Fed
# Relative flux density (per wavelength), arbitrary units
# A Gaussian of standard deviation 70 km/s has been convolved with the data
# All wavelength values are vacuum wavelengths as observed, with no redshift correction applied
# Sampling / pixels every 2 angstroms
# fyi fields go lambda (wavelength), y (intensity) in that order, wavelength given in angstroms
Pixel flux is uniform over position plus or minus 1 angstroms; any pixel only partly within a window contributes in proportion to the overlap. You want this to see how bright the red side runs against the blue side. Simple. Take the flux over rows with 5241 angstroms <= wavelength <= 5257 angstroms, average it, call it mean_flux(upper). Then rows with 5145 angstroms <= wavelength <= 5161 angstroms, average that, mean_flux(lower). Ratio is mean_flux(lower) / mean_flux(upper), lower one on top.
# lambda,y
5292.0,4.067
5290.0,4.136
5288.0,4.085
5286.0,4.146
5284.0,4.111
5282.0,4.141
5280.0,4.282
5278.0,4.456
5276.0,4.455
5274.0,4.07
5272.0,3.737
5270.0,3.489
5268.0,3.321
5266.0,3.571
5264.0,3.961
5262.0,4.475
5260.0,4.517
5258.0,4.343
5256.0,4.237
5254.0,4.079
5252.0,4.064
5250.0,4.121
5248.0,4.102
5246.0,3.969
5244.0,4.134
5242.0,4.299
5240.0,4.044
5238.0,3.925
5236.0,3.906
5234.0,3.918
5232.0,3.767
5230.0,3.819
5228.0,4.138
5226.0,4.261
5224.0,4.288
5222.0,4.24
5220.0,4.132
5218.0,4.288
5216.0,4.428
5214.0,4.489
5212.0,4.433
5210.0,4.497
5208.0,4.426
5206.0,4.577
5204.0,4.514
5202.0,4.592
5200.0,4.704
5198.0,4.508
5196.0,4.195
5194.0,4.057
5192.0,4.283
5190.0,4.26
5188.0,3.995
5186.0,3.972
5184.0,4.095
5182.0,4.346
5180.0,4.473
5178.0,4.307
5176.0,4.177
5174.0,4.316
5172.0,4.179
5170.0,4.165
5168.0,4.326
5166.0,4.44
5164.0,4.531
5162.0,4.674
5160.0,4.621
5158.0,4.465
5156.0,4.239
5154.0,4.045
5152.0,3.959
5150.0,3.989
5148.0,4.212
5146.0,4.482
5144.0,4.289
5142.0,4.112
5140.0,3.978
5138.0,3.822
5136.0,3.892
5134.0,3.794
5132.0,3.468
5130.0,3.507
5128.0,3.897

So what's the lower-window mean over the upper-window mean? 1.03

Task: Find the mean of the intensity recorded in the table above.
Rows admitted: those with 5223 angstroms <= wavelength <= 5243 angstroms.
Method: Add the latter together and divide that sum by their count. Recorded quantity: 4.04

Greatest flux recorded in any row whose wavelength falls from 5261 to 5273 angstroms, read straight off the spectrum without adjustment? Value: 4.475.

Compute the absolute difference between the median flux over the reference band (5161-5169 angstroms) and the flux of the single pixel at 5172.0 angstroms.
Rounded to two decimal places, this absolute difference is 0.31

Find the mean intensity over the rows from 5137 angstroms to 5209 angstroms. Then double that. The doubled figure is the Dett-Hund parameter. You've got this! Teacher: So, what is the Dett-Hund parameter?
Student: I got 8.57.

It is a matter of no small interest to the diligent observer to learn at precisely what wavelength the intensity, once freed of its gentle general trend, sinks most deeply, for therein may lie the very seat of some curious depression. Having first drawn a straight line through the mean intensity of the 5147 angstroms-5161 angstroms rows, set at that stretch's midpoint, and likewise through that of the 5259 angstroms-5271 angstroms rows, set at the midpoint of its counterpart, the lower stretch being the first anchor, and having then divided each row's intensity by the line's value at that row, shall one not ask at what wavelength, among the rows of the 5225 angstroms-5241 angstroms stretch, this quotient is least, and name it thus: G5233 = 5232.0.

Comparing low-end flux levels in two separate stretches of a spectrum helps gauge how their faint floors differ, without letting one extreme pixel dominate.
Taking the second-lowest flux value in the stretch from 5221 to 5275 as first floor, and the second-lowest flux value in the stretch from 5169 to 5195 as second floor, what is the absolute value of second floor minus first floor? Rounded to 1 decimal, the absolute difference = 0.5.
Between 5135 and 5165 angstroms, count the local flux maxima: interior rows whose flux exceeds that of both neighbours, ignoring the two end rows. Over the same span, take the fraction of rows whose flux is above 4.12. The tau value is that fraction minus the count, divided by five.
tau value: -0.29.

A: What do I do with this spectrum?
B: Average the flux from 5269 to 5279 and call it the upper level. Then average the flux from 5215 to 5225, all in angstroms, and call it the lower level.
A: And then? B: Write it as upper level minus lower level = -0.23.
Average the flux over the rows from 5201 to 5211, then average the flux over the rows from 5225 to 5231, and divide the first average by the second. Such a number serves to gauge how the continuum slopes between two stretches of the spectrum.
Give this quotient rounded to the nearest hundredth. 1.11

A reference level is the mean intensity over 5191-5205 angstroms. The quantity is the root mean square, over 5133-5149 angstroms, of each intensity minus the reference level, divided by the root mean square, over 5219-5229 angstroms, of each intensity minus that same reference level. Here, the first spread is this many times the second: 2.0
